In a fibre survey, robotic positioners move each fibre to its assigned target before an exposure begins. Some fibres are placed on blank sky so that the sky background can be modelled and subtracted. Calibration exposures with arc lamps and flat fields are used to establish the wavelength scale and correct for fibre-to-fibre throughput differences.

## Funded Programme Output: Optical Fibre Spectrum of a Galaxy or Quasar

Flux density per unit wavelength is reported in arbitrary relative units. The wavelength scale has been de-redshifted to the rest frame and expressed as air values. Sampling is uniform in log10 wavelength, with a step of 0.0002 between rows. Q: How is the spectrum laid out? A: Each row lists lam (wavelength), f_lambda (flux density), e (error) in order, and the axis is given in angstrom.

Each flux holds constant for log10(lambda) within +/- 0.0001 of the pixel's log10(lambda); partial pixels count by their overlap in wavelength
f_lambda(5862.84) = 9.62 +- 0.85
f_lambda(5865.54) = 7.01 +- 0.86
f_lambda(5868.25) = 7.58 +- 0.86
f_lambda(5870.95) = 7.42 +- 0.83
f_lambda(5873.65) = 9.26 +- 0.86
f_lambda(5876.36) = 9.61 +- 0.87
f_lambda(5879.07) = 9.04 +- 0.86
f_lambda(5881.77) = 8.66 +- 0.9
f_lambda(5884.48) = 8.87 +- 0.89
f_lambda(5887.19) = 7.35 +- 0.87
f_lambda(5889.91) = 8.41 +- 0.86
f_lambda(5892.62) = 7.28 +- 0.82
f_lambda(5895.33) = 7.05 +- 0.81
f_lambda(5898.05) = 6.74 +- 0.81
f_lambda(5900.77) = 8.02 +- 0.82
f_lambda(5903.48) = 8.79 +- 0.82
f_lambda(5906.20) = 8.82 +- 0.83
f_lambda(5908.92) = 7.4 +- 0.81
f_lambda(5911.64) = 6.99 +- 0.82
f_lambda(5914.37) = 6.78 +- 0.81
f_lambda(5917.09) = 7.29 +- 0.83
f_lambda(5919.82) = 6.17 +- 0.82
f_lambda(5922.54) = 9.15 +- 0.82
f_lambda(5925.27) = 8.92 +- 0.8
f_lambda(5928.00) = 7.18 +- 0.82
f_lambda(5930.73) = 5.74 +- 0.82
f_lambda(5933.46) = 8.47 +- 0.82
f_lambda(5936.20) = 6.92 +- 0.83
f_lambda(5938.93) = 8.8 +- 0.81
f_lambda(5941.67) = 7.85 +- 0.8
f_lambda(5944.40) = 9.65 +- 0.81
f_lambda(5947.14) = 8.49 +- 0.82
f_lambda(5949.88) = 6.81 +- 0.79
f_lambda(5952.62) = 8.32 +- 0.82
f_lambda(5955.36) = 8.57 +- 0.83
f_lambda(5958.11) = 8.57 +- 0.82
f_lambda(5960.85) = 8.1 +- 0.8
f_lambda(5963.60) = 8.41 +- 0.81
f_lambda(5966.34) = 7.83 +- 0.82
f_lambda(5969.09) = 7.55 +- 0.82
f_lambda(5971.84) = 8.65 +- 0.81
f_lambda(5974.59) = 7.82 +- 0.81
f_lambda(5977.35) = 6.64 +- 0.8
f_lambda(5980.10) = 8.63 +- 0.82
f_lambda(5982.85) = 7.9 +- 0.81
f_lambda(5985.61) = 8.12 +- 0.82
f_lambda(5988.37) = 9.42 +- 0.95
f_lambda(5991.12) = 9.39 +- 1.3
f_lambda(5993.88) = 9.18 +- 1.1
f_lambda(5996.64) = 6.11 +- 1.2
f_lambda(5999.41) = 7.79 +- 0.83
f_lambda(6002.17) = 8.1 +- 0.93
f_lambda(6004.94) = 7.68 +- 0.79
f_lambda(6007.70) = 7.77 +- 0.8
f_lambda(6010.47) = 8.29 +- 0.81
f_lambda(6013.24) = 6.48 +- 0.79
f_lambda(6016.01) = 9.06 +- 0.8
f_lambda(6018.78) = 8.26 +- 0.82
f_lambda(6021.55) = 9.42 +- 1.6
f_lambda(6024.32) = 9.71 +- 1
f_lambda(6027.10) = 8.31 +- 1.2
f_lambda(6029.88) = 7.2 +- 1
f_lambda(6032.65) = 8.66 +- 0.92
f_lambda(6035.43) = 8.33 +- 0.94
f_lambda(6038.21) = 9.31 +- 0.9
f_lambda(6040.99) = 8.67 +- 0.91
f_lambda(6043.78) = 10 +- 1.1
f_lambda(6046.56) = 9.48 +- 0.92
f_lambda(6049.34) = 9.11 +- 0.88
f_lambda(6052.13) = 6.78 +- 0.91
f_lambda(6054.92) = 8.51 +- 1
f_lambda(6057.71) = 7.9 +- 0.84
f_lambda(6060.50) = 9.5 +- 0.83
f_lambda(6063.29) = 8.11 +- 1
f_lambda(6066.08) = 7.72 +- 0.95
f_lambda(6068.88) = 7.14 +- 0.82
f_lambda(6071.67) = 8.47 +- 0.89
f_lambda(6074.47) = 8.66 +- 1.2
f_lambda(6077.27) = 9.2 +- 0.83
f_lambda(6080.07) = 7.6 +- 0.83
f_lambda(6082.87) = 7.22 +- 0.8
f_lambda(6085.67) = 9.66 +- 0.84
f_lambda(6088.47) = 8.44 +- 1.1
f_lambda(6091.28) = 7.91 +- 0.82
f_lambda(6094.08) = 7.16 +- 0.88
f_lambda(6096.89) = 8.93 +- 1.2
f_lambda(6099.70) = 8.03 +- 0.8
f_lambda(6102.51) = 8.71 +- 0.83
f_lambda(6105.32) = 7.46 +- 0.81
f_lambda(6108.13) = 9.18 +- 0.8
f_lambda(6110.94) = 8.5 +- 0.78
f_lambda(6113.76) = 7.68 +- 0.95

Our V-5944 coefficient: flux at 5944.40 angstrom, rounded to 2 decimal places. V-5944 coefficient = 9.65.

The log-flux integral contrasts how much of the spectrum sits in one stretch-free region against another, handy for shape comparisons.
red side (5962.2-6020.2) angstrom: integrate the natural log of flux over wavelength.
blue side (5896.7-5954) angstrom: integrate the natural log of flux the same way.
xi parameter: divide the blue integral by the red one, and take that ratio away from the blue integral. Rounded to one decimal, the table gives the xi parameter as 116.0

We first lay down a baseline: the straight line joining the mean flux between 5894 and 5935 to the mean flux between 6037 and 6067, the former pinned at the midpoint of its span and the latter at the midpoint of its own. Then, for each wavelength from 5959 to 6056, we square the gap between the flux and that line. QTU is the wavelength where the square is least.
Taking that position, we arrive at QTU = 5985.61 angstrom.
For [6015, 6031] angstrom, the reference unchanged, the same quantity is 6018.78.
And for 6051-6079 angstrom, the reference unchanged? 6054.92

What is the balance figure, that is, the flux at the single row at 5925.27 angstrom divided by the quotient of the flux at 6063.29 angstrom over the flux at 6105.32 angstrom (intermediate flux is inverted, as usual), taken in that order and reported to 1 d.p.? 8.2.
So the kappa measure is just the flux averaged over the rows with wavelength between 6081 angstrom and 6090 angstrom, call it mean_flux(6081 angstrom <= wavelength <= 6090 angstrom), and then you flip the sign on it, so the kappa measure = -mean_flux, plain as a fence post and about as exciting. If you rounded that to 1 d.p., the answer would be -8.4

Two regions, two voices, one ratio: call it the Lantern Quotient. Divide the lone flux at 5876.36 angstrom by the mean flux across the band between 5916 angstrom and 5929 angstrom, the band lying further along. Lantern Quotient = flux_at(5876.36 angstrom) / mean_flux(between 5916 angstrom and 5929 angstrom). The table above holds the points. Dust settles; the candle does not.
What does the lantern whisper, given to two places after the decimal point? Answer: 1.24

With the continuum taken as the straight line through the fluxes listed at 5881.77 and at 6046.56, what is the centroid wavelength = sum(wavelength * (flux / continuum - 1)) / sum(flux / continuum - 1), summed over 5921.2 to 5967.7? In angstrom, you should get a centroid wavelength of 5944.1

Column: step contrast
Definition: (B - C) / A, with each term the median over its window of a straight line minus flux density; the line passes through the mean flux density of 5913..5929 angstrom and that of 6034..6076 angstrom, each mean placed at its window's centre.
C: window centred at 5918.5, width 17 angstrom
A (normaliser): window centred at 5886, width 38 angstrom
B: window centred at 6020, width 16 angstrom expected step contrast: 1.0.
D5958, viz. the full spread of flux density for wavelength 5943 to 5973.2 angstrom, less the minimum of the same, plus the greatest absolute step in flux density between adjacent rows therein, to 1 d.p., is -2.3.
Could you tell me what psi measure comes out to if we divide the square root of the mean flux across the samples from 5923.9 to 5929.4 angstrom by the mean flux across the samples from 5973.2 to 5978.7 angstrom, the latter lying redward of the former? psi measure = 0.392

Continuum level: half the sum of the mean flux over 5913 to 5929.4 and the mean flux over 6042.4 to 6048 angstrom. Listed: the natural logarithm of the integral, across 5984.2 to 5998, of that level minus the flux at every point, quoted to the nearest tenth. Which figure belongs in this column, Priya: 1.1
